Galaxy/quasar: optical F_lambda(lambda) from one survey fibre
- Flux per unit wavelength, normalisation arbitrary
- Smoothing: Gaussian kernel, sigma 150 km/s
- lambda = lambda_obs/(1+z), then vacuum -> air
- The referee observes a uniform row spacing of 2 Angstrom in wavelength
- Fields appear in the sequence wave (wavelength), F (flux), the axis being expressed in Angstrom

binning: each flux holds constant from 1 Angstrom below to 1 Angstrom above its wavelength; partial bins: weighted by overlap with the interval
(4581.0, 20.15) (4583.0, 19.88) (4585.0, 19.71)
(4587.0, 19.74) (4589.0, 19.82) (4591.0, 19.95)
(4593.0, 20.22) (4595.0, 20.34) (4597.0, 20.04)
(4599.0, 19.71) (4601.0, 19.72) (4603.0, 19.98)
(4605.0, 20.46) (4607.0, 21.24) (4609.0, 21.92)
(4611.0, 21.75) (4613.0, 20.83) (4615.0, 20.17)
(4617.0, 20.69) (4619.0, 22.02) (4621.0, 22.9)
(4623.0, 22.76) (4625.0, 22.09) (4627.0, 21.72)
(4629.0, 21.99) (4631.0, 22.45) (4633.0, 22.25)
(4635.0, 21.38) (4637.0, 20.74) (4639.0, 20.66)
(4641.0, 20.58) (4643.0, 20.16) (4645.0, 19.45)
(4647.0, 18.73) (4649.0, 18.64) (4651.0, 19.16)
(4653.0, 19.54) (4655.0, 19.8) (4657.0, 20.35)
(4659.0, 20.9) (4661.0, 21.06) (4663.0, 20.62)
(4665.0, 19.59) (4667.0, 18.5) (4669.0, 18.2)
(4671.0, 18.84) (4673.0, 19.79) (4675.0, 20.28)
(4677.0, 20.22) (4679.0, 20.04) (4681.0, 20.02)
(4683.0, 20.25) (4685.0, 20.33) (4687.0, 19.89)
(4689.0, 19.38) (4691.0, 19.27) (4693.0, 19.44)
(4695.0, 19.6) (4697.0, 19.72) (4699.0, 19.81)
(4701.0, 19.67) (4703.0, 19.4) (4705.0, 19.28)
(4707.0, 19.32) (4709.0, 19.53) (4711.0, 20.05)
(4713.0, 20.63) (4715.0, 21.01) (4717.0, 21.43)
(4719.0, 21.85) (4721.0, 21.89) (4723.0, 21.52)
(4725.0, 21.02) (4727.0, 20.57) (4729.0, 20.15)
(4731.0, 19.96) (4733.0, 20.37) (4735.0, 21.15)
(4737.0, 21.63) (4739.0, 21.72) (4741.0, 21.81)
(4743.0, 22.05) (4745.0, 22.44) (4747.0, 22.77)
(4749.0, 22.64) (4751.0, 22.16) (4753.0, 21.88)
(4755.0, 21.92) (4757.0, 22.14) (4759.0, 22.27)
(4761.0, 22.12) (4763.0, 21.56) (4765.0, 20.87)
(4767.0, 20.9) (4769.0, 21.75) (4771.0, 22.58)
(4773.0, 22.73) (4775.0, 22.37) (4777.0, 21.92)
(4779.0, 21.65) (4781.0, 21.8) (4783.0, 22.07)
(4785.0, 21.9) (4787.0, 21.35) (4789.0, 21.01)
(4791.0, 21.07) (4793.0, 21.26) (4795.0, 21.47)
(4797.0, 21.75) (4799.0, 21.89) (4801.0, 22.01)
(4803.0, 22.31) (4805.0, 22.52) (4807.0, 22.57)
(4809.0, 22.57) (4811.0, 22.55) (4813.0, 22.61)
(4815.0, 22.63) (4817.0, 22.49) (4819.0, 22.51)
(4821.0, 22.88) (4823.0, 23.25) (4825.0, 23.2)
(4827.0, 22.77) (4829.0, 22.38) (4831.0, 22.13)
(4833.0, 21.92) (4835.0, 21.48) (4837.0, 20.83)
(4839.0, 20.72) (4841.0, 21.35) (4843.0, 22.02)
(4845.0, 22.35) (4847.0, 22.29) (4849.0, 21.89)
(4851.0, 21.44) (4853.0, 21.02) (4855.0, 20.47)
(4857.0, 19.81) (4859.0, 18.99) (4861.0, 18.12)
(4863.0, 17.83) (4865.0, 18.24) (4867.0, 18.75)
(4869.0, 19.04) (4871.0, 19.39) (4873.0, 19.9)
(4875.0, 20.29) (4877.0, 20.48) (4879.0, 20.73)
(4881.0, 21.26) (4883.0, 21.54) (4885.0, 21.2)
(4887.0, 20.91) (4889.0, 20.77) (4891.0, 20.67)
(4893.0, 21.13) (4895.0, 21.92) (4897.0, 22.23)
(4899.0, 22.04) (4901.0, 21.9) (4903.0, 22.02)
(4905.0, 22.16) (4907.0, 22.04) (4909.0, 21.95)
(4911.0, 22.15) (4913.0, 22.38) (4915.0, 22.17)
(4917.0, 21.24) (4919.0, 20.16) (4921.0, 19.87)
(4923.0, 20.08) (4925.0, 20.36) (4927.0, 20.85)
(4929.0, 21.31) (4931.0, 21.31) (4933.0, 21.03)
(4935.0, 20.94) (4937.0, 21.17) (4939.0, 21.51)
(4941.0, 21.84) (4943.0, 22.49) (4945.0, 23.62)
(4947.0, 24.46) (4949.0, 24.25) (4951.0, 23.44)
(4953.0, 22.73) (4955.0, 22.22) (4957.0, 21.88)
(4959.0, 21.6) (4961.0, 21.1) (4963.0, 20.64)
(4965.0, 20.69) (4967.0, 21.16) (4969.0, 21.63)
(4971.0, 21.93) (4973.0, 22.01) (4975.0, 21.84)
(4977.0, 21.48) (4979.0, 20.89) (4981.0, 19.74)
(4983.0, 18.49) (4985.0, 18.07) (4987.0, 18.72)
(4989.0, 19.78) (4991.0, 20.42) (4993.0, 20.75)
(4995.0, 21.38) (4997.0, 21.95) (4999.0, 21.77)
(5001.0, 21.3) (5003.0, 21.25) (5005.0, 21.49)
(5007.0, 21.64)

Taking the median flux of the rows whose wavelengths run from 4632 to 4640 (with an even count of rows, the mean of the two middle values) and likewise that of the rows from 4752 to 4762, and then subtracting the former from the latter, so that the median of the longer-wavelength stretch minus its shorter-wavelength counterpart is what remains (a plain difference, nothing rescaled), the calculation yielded 1.1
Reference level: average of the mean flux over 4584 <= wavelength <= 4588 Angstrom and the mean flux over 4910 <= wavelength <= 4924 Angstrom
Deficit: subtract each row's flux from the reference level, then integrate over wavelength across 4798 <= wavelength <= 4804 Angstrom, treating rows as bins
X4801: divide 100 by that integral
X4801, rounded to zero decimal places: -10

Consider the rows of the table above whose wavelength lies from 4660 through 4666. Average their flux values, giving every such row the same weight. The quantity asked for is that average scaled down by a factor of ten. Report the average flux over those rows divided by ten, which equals 2.04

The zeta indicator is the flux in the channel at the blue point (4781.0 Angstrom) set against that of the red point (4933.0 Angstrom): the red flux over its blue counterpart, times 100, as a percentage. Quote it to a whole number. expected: 96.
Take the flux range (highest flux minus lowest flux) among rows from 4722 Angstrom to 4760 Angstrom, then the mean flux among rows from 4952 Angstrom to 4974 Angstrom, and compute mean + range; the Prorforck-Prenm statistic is 24.4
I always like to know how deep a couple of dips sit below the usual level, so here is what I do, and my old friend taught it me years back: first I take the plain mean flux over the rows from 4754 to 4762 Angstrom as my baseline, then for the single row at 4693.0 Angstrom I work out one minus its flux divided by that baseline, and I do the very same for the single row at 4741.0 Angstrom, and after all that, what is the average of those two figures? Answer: 0.067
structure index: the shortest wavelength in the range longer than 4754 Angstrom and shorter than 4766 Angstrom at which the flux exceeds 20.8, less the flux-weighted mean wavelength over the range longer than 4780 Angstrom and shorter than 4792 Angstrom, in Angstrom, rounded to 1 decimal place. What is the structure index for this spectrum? -30.9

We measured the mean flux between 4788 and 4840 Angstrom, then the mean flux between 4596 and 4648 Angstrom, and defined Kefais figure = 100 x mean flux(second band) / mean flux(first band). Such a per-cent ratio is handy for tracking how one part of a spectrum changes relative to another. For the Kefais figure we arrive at 95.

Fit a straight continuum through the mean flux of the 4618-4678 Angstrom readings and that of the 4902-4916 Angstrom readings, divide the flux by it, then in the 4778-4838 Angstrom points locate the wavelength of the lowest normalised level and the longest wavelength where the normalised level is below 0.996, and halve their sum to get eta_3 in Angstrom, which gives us 4837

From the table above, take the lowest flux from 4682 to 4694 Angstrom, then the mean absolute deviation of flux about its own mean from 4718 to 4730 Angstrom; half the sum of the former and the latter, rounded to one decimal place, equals 9.9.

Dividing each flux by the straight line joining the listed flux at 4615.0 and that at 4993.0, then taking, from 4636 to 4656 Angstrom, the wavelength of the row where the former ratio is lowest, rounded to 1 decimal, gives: 4649.0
